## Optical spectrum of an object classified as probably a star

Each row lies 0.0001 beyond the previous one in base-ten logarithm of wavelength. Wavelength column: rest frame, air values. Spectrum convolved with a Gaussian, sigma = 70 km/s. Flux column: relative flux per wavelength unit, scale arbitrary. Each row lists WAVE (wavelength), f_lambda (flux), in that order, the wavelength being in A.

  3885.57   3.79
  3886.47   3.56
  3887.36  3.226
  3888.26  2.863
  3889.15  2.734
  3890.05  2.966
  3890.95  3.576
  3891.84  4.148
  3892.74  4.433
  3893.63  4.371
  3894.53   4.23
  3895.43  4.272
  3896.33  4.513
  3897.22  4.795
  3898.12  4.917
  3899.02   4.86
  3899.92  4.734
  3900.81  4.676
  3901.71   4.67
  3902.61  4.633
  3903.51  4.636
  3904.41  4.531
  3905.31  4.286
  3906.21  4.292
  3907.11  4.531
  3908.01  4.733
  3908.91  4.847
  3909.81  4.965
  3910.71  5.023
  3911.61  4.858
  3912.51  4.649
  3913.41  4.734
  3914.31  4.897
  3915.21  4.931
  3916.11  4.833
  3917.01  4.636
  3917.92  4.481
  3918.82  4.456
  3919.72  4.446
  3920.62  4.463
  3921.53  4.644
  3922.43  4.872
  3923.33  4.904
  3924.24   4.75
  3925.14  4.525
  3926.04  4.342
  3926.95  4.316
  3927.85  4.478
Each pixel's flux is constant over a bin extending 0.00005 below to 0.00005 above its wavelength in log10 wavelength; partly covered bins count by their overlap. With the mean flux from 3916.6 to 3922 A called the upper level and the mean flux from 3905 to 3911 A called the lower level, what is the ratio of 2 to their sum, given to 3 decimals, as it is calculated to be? 0.218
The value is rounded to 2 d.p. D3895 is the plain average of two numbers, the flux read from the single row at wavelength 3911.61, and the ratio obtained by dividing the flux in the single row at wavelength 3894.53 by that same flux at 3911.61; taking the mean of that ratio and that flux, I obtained 2.86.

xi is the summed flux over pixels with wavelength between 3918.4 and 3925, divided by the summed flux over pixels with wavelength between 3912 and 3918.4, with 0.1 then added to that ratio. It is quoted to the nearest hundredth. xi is 1.08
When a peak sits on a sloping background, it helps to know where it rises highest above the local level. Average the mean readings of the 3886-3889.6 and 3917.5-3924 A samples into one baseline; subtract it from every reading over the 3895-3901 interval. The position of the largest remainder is 3898.12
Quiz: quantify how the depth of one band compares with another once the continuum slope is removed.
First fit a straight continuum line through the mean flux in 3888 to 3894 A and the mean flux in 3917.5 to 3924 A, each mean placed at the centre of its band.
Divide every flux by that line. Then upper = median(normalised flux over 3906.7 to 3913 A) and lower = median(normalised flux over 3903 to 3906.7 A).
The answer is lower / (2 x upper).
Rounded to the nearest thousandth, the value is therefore 0.478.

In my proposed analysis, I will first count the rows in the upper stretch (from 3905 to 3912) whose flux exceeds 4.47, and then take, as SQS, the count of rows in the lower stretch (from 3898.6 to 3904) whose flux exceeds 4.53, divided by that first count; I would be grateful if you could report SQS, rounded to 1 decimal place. 1.0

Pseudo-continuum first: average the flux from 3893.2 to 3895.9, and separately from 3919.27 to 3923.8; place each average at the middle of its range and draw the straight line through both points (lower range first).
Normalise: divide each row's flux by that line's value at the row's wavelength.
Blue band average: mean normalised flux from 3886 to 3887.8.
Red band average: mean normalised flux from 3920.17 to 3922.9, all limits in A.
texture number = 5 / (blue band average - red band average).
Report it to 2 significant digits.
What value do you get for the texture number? -27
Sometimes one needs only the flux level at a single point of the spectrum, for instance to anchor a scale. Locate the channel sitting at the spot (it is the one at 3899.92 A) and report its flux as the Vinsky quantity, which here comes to 4.734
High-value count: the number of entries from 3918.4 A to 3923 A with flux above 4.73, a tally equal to 1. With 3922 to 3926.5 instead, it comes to 3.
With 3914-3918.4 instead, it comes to 3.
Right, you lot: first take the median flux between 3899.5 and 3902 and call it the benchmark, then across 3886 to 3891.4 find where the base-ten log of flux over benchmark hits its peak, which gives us 3890.95 A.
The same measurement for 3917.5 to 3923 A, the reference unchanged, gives 3922.43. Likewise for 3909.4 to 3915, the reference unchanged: 3910.71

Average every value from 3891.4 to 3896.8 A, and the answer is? 4.3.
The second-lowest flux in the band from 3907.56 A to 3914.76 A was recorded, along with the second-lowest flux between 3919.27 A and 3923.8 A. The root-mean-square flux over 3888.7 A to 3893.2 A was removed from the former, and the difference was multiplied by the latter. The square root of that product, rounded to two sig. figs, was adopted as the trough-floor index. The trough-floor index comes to 2.2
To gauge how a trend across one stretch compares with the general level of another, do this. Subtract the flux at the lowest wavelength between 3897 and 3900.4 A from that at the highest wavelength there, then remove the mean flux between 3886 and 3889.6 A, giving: -3.16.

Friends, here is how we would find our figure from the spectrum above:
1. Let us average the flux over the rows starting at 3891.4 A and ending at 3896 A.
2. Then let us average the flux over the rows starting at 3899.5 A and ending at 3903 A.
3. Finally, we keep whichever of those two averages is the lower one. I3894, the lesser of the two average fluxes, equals 4.29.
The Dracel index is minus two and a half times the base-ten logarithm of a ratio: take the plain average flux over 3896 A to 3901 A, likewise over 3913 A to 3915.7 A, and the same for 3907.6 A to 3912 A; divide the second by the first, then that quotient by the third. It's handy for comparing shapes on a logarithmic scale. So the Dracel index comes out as 1.70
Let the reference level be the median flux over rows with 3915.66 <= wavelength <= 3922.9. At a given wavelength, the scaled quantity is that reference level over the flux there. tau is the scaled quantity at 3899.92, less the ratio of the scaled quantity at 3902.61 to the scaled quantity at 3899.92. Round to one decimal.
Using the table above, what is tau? -0.1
